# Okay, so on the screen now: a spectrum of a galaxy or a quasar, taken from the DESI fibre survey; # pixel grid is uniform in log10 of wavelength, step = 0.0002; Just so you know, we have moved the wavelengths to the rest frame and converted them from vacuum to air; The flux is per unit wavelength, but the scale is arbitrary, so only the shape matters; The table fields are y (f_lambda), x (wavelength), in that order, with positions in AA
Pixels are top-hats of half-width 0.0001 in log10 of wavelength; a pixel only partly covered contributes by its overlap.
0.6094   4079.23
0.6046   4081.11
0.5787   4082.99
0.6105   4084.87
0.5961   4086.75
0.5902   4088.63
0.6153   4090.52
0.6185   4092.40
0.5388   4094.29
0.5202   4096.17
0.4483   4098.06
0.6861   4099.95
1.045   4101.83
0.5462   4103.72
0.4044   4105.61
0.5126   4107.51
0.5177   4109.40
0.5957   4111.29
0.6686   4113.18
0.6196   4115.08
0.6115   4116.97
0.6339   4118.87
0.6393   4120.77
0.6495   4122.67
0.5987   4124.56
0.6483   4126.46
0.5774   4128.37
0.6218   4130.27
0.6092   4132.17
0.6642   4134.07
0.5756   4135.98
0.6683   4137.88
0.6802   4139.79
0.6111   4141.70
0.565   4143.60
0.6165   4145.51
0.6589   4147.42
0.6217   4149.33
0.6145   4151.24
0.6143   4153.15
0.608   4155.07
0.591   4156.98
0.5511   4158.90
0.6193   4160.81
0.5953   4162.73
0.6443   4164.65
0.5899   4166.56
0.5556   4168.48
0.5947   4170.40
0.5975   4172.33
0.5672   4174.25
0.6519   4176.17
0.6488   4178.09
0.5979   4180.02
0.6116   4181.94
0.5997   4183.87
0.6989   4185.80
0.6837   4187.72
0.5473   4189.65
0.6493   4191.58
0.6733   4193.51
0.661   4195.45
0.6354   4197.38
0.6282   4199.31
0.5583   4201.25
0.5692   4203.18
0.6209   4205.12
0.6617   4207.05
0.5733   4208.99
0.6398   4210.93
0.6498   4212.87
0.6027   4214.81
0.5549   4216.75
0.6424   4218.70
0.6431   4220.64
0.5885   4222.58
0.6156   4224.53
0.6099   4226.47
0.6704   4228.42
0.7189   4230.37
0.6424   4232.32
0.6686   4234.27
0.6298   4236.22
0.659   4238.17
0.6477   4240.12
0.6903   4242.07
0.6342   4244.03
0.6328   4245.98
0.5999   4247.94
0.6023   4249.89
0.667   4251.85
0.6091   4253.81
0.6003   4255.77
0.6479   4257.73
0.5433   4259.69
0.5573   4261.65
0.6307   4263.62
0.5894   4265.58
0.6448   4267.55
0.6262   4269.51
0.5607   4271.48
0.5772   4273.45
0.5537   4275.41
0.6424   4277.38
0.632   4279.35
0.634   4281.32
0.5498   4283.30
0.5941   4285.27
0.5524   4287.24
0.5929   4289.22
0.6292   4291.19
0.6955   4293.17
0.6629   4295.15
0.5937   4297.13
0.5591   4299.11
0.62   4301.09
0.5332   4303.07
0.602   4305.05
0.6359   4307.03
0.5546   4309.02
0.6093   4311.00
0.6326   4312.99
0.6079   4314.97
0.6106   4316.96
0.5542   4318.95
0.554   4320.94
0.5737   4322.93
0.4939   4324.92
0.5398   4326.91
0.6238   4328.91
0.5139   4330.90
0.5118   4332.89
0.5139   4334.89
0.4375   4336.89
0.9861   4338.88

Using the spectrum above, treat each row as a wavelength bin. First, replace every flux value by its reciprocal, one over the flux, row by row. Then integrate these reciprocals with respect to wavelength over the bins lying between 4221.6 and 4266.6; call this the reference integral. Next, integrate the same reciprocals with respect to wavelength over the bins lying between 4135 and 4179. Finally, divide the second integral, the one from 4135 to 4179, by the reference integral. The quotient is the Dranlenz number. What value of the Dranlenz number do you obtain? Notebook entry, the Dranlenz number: 1.01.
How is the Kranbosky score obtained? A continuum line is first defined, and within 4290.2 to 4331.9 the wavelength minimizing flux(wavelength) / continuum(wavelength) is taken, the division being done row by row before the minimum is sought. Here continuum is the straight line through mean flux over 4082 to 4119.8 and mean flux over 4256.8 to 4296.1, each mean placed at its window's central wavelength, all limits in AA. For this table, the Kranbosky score 4324.92 AA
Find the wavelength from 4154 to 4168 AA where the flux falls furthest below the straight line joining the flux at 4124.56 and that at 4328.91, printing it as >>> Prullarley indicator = 4158.90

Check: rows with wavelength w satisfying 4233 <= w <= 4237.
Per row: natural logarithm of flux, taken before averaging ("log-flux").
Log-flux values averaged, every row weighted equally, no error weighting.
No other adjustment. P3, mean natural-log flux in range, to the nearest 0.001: -0.432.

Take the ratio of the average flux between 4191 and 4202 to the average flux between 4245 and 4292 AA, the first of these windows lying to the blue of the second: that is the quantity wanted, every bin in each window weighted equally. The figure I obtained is 1.05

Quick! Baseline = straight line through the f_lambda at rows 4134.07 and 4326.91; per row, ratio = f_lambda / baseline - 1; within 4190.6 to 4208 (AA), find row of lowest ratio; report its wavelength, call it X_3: 4201.25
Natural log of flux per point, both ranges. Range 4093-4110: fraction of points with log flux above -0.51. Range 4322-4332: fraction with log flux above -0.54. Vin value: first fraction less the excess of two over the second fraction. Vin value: -1.6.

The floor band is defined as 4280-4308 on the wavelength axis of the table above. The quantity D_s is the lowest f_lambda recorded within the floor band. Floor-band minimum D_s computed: 0.5332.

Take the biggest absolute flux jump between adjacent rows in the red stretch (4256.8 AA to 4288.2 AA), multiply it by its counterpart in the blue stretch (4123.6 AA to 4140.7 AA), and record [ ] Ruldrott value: 0.0097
